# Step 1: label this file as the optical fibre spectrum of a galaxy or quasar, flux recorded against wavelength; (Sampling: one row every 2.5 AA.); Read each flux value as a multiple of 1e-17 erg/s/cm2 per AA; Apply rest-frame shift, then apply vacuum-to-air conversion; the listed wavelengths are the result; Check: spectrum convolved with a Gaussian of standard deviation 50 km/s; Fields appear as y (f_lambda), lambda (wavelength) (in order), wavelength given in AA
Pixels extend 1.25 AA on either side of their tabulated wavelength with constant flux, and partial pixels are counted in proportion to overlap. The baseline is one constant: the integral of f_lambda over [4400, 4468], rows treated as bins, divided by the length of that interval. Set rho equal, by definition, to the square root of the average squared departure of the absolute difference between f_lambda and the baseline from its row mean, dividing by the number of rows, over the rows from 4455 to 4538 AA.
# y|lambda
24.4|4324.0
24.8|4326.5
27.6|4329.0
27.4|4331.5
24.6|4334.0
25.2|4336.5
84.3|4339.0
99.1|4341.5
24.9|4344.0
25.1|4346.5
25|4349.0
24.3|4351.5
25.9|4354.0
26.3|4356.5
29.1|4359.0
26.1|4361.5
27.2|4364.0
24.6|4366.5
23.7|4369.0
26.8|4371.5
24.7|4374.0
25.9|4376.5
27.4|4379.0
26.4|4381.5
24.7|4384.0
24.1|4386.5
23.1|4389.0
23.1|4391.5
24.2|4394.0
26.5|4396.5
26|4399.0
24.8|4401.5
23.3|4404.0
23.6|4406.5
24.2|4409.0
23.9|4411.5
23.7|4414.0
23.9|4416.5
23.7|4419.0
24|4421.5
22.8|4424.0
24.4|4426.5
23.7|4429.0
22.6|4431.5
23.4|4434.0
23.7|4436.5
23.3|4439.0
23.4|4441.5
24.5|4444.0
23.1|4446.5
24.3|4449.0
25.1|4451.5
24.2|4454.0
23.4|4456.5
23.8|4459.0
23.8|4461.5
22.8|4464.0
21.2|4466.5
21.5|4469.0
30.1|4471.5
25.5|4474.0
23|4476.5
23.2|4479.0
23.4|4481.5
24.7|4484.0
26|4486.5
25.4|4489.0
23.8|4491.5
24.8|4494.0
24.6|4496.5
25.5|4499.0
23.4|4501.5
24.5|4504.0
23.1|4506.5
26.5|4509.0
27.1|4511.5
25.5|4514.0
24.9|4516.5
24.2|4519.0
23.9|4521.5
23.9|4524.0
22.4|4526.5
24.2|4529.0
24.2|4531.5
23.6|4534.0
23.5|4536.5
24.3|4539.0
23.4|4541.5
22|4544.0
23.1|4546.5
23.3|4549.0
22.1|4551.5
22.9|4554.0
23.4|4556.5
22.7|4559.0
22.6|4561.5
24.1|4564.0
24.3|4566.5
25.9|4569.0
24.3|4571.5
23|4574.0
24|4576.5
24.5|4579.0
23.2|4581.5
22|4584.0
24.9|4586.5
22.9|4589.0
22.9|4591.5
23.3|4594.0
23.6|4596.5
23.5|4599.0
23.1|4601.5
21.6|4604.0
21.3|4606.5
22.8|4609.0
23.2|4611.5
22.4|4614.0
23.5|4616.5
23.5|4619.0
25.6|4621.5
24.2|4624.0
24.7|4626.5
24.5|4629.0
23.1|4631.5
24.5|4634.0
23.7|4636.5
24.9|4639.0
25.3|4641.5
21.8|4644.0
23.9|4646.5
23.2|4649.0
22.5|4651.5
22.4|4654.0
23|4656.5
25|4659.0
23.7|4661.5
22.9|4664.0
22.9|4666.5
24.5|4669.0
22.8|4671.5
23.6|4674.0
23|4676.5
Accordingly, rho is 1.28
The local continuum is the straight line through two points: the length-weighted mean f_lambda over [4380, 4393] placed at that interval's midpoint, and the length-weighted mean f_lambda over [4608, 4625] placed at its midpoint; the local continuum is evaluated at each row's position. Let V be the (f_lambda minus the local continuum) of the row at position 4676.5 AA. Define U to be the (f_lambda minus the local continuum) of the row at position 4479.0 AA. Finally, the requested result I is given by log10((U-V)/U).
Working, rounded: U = -0.8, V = -0.41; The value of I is -0.29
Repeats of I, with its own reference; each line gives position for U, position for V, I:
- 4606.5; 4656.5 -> -0.10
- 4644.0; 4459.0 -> -0.09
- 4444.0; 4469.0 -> 0.93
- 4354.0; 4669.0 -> -0.57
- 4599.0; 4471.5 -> 1.59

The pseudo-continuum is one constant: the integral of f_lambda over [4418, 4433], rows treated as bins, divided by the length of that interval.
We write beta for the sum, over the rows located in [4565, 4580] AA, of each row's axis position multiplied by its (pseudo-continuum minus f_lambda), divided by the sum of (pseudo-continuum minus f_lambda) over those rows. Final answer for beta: 4571.2 AA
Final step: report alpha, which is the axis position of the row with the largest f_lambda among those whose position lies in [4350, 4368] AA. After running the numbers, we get 4359.0 AA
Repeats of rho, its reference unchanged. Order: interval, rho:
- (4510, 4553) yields 0.84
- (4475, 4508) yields 0.65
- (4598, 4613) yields 0.83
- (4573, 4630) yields 0.63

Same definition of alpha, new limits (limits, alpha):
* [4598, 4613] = 4599.0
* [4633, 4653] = 4641.5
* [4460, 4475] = 4471.5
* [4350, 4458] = 4359.0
